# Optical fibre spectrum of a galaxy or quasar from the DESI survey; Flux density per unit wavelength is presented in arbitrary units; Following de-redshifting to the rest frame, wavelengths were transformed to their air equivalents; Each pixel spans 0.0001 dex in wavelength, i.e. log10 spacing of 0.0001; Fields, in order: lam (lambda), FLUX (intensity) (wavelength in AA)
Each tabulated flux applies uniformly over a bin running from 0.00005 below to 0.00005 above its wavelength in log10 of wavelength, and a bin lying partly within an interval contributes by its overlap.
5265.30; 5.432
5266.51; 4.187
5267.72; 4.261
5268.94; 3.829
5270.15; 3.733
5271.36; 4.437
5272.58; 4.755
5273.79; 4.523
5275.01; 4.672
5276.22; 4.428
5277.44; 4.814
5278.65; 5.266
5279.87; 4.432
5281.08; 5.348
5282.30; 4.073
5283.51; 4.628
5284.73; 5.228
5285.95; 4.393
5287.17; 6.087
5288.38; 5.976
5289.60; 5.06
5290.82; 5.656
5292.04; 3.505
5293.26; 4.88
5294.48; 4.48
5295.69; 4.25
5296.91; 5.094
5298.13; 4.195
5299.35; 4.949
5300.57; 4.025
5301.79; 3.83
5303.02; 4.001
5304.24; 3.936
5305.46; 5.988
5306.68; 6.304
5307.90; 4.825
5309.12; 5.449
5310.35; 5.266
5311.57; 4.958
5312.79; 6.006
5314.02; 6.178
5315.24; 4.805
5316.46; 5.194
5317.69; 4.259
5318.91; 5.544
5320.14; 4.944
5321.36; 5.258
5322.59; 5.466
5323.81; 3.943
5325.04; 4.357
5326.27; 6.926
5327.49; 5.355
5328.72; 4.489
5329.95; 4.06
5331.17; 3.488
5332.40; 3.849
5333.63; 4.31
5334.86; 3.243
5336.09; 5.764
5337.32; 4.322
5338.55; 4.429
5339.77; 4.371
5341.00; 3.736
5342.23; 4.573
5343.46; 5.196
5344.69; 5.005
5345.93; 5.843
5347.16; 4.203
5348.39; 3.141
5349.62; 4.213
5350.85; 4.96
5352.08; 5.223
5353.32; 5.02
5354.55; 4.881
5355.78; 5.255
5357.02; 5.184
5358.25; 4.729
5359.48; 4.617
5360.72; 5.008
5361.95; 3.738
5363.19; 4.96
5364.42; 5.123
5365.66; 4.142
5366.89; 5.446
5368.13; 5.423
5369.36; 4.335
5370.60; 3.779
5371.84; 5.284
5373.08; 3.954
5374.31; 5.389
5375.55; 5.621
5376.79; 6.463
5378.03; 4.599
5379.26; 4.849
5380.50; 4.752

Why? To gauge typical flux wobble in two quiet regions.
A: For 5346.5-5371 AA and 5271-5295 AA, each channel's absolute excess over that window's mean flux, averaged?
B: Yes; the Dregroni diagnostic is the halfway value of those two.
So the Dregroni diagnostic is 0.50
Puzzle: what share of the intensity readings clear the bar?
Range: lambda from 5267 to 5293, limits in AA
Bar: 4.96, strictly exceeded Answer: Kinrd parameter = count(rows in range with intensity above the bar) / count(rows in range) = 0.33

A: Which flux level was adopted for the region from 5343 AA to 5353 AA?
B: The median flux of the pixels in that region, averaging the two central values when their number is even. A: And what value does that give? 4.98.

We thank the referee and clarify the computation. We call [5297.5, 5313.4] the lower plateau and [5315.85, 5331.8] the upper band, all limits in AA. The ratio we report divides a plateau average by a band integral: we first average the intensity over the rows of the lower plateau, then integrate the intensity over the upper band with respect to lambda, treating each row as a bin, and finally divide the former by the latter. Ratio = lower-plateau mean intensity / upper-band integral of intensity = 0.063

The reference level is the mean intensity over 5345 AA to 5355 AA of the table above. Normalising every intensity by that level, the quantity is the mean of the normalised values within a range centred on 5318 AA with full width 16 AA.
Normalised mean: 1.09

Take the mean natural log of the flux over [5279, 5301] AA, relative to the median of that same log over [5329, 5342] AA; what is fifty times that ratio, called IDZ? 54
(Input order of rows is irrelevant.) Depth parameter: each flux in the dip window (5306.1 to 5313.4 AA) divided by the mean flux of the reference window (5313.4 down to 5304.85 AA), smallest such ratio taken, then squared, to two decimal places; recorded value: 0.76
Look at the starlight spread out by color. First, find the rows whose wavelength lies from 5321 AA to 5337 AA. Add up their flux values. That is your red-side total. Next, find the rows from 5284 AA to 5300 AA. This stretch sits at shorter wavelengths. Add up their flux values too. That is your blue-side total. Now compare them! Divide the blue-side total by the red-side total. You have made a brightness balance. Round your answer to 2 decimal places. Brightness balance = 1.05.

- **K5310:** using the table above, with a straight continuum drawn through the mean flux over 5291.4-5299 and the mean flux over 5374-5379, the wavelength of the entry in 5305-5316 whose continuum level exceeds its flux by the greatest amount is 5315.24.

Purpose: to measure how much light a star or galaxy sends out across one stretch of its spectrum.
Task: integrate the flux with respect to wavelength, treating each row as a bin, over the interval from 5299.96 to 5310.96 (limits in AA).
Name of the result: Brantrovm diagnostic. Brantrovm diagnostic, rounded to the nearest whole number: 53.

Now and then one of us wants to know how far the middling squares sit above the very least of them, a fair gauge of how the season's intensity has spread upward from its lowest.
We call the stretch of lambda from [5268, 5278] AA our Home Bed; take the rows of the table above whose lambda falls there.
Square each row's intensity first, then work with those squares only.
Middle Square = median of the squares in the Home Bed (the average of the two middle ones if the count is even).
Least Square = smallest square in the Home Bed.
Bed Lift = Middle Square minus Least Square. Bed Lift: 6.1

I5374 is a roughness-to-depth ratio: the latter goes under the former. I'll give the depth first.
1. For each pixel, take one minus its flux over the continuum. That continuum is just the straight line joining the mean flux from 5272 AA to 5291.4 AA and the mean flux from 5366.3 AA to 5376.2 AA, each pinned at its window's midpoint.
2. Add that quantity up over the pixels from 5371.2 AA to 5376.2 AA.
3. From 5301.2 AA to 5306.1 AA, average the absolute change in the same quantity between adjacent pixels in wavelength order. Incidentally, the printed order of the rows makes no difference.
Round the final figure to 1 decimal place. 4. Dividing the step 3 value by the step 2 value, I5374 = -1.2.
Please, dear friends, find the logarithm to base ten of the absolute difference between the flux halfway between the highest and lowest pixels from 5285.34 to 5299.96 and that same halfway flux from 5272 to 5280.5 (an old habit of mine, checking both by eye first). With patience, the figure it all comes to -1.3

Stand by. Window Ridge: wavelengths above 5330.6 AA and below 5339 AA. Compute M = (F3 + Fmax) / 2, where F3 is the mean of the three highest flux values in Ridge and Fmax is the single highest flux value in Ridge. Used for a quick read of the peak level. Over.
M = 5.3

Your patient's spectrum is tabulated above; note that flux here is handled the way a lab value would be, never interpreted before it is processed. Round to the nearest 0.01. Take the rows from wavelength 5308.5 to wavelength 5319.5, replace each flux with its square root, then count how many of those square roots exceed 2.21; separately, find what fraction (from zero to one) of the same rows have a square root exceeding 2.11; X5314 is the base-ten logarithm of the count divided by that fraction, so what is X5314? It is 0.90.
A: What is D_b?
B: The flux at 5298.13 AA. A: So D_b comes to 4.195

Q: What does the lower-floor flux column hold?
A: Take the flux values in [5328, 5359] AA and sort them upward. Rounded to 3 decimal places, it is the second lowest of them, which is 3.243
